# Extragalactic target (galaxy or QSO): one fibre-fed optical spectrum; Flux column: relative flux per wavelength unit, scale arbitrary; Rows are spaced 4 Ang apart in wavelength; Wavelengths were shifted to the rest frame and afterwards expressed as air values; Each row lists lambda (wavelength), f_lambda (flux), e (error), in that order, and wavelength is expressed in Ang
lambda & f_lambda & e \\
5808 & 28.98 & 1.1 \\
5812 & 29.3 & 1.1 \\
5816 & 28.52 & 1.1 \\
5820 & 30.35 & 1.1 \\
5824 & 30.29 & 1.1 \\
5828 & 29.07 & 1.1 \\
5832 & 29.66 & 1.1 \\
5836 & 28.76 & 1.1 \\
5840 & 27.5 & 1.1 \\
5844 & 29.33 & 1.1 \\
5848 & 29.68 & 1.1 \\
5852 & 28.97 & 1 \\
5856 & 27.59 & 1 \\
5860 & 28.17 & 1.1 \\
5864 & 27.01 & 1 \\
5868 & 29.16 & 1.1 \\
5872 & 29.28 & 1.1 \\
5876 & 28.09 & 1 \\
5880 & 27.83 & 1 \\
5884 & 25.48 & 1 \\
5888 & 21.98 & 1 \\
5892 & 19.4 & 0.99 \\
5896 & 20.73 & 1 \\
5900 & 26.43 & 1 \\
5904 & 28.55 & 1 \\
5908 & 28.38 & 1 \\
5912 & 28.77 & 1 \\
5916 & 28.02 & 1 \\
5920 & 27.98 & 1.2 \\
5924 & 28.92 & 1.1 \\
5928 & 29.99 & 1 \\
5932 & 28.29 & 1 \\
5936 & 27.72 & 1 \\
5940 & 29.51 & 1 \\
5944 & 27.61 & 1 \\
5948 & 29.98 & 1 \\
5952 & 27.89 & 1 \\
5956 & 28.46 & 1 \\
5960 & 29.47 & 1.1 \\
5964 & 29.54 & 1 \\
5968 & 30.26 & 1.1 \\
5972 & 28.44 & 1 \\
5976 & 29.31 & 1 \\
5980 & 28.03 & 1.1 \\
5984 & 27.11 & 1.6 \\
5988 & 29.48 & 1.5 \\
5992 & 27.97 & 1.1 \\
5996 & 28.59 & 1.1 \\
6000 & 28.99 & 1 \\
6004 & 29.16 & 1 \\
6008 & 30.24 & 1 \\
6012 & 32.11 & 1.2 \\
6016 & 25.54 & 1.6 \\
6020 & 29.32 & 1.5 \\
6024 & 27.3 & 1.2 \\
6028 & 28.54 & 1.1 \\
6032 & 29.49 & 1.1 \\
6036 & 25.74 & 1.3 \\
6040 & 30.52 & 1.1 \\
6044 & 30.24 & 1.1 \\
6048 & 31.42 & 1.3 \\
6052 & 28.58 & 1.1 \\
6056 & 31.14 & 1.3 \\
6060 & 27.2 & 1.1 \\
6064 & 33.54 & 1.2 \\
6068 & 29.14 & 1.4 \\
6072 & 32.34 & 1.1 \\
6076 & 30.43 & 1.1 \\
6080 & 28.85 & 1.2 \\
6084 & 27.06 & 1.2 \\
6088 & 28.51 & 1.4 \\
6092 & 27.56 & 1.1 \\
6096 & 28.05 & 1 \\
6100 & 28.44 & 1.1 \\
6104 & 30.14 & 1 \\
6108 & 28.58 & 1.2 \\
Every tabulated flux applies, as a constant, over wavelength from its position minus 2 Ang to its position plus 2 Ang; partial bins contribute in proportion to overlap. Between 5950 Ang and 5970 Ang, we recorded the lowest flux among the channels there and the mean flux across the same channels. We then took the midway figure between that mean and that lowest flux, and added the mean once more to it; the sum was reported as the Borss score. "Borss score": 57.6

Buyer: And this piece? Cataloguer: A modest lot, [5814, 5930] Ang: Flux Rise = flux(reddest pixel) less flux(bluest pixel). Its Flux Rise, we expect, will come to 1.5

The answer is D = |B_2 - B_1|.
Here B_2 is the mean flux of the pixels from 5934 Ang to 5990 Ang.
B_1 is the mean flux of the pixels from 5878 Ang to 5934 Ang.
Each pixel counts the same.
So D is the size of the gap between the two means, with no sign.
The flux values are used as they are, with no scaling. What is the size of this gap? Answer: 2.3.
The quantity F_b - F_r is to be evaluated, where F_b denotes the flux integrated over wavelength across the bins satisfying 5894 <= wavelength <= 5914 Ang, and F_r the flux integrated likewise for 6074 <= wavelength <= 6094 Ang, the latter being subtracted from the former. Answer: -38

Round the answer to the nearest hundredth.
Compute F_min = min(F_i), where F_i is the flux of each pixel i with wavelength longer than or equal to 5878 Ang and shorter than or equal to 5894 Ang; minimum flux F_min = 19.40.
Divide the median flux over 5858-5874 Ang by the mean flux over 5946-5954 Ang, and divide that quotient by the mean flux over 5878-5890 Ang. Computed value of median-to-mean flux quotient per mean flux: 0.039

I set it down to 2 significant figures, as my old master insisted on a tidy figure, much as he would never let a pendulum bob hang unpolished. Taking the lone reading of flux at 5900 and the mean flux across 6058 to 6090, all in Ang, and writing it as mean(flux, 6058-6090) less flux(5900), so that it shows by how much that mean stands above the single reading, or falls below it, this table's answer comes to 3.2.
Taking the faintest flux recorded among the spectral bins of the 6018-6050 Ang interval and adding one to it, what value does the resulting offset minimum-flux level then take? 26.7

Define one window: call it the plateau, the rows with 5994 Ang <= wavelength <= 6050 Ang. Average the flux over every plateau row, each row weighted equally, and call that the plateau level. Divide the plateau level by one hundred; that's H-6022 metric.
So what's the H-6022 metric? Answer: 0.291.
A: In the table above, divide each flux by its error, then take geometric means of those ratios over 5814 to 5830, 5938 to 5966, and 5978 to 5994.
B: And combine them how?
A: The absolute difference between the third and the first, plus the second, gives 33.83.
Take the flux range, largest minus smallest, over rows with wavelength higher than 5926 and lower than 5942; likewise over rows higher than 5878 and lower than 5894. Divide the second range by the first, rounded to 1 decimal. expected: 3.7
